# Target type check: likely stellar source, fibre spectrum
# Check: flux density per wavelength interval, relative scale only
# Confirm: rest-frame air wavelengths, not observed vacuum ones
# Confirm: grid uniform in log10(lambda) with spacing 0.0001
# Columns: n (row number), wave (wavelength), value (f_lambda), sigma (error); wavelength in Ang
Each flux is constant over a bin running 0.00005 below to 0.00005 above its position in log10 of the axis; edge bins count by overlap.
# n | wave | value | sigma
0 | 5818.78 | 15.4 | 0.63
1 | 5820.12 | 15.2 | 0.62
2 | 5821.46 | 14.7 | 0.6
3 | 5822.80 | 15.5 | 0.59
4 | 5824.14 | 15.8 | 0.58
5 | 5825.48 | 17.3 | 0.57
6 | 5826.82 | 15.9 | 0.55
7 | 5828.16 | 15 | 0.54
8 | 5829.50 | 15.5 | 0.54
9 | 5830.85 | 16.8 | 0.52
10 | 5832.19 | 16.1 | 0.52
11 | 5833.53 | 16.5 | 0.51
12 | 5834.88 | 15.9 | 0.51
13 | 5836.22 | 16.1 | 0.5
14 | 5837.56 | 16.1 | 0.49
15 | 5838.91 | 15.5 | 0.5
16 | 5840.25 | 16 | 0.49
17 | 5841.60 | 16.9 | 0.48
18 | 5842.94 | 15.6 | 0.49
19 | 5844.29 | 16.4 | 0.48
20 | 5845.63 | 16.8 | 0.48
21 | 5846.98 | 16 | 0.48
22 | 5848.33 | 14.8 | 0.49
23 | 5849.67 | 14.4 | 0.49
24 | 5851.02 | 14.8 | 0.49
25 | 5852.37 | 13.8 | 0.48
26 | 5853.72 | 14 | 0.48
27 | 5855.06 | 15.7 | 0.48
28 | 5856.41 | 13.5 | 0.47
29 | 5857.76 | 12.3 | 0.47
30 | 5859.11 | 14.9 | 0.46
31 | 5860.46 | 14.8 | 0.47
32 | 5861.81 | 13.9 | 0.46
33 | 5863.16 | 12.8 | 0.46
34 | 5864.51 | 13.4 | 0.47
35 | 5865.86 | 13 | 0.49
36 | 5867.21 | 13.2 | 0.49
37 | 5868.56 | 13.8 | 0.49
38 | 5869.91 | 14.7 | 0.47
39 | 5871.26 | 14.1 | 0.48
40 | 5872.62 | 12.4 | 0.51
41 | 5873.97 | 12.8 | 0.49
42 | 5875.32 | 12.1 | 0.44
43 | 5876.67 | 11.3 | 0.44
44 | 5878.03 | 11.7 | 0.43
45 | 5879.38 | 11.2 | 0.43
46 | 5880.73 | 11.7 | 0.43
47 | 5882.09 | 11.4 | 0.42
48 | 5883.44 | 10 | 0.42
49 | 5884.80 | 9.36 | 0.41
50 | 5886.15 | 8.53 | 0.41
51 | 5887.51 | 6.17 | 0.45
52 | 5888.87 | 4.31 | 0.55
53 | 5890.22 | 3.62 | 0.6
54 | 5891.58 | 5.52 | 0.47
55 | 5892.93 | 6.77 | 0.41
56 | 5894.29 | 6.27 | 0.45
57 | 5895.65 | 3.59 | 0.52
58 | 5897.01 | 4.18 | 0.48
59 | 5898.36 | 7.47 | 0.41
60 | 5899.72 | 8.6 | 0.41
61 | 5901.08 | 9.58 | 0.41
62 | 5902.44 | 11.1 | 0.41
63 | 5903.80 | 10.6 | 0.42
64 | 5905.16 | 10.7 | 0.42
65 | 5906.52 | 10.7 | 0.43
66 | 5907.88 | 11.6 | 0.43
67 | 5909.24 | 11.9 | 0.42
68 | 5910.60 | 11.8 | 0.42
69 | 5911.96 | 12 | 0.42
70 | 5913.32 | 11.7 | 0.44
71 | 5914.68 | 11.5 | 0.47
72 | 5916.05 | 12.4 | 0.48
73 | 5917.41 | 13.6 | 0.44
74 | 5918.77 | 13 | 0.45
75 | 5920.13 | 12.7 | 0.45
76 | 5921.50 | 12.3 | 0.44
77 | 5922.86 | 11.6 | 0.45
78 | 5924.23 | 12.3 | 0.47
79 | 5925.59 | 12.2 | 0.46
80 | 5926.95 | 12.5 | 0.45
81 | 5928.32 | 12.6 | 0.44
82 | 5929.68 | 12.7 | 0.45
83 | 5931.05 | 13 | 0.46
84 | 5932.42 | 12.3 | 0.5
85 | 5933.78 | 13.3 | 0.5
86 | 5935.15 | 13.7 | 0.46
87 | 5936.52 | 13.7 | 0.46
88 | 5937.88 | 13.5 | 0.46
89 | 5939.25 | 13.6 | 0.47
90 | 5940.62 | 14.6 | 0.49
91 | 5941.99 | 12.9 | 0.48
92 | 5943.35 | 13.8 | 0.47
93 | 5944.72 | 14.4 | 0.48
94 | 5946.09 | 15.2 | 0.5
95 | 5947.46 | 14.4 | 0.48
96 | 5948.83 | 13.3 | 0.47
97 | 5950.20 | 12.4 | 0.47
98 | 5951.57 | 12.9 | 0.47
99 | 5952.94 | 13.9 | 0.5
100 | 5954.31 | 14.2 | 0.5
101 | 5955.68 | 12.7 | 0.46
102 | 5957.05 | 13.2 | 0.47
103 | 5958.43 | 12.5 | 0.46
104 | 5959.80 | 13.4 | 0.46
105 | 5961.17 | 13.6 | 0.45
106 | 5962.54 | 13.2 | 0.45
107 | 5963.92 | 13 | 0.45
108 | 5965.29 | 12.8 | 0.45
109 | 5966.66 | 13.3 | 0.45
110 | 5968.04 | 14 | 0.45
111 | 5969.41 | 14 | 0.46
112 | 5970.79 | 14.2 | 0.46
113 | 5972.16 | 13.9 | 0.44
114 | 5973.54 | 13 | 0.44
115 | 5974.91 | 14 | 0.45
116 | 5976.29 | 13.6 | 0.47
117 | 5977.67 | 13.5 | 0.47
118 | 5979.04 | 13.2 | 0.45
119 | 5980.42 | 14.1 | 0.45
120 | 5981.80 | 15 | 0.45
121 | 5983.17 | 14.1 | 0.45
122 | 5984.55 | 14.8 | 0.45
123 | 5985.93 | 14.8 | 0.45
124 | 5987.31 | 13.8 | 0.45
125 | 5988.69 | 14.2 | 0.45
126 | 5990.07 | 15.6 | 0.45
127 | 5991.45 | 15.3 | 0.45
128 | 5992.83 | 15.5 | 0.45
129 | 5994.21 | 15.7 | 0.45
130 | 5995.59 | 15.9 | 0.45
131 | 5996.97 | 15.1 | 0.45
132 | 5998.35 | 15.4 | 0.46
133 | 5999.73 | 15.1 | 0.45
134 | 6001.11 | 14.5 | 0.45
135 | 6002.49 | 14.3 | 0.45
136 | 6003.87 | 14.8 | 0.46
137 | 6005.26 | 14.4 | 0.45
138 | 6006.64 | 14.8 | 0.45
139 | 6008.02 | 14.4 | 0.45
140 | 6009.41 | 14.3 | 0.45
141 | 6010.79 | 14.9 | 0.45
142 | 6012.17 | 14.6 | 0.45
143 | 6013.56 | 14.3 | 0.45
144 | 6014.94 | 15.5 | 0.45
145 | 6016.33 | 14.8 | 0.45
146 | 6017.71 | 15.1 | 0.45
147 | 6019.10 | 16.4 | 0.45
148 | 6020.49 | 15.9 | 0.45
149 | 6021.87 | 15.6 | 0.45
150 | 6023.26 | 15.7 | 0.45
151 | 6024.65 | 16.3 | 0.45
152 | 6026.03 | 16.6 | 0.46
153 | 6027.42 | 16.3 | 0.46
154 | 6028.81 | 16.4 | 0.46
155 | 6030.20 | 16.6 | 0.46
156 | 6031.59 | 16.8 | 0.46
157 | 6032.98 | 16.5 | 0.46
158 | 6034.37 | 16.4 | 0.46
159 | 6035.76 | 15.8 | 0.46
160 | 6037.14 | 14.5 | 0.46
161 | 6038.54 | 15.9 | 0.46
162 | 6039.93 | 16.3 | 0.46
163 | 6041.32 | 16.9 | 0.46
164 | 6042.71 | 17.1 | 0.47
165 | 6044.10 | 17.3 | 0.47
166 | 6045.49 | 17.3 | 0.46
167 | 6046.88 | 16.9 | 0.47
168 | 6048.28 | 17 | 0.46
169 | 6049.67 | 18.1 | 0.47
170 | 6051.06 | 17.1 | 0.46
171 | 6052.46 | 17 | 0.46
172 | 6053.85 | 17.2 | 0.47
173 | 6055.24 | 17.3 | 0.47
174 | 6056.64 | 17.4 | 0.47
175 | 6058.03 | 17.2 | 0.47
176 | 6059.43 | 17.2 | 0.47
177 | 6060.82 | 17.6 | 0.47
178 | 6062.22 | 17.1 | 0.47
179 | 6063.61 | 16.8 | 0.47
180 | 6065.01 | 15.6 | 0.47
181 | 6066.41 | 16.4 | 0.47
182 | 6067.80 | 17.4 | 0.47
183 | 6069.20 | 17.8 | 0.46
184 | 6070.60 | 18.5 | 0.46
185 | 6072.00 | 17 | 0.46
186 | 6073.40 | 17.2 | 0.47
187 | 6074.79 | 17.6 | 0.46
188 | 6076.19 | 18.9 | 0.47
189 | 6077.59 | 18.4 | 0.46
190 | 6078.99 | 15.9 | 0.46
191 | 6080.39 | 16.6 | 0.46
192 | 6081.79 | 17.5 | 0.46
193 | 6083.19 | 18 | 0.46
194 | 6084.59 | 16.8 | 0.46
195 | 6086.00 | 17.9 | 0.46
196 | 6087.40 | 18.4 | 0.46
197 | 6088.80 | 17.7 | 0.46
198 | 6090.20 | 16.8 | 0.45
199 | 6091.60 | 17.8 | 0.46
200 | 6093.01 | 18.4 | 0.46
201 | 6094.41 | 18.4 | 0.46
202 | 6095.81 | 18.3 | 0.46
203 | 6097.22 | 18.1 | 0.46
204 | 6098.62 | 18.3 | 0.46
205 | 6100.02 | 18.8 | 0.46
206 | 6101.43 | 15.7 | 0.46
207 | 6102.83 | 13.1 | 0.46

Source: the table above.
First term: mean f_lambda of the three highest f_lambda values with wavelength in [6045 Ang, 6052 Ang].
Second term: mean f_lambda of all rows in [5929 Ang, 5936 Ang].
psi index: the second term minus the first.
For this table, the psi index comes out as -4.5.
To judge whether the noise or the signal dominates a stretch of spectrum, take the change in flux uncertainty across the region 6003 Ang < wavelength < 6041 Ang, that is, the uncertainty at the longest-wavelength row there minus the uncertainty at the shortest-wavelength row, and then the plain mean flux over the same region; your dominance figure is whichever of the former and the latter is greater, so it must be 15.6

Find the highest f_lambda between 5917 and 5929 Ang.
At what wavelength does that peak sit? 5917.41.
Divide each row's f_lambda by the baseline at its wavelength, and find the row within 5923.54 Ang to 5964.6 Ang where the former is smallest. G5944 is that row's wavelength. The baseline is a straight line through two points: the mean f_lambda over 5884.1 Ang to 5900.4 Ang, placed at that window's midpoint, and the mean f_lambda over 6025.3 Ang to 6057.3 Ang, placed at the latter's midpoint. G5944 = 5958.43 Ang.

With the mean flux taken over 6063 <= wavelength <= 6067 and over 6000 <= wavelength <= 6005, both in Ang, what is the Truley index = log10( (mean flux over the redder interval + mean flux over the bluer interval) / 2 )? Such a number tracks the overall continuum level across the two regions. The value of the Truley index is 1.19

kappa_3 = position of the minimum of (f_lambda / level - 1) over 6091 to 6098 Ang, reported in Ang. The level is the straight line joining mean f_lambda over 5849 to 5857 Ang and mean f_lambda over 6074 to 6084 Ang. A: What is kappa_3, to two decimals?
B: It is 6091.60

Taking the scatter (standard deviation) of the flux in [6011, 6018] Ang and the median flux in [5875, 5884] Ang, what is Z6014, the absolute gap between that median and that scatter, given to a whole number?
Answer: 11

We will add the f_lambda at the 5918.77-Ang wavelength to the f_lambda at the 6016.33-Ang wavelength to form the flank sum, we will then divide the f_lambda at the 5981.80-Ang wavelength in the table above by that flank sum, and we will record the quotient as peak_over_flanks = 0.54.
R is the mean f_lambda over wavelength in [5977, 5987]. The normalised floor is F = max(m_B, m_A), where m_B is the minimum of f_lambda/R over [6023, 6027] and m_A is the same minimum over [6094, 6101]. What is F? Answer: 1.3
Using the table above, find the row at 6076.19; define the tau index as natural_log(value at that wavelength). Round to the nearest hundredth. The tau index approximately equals 2.94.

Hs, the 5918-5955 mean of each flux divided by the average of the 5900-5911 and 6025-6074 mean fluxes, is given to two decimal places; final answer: 0.95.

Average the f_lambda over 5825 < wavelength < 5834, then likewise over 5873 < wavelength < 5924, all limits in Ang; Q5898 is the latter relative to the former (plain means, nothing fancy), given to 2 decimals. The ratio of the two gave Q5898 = 0.61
